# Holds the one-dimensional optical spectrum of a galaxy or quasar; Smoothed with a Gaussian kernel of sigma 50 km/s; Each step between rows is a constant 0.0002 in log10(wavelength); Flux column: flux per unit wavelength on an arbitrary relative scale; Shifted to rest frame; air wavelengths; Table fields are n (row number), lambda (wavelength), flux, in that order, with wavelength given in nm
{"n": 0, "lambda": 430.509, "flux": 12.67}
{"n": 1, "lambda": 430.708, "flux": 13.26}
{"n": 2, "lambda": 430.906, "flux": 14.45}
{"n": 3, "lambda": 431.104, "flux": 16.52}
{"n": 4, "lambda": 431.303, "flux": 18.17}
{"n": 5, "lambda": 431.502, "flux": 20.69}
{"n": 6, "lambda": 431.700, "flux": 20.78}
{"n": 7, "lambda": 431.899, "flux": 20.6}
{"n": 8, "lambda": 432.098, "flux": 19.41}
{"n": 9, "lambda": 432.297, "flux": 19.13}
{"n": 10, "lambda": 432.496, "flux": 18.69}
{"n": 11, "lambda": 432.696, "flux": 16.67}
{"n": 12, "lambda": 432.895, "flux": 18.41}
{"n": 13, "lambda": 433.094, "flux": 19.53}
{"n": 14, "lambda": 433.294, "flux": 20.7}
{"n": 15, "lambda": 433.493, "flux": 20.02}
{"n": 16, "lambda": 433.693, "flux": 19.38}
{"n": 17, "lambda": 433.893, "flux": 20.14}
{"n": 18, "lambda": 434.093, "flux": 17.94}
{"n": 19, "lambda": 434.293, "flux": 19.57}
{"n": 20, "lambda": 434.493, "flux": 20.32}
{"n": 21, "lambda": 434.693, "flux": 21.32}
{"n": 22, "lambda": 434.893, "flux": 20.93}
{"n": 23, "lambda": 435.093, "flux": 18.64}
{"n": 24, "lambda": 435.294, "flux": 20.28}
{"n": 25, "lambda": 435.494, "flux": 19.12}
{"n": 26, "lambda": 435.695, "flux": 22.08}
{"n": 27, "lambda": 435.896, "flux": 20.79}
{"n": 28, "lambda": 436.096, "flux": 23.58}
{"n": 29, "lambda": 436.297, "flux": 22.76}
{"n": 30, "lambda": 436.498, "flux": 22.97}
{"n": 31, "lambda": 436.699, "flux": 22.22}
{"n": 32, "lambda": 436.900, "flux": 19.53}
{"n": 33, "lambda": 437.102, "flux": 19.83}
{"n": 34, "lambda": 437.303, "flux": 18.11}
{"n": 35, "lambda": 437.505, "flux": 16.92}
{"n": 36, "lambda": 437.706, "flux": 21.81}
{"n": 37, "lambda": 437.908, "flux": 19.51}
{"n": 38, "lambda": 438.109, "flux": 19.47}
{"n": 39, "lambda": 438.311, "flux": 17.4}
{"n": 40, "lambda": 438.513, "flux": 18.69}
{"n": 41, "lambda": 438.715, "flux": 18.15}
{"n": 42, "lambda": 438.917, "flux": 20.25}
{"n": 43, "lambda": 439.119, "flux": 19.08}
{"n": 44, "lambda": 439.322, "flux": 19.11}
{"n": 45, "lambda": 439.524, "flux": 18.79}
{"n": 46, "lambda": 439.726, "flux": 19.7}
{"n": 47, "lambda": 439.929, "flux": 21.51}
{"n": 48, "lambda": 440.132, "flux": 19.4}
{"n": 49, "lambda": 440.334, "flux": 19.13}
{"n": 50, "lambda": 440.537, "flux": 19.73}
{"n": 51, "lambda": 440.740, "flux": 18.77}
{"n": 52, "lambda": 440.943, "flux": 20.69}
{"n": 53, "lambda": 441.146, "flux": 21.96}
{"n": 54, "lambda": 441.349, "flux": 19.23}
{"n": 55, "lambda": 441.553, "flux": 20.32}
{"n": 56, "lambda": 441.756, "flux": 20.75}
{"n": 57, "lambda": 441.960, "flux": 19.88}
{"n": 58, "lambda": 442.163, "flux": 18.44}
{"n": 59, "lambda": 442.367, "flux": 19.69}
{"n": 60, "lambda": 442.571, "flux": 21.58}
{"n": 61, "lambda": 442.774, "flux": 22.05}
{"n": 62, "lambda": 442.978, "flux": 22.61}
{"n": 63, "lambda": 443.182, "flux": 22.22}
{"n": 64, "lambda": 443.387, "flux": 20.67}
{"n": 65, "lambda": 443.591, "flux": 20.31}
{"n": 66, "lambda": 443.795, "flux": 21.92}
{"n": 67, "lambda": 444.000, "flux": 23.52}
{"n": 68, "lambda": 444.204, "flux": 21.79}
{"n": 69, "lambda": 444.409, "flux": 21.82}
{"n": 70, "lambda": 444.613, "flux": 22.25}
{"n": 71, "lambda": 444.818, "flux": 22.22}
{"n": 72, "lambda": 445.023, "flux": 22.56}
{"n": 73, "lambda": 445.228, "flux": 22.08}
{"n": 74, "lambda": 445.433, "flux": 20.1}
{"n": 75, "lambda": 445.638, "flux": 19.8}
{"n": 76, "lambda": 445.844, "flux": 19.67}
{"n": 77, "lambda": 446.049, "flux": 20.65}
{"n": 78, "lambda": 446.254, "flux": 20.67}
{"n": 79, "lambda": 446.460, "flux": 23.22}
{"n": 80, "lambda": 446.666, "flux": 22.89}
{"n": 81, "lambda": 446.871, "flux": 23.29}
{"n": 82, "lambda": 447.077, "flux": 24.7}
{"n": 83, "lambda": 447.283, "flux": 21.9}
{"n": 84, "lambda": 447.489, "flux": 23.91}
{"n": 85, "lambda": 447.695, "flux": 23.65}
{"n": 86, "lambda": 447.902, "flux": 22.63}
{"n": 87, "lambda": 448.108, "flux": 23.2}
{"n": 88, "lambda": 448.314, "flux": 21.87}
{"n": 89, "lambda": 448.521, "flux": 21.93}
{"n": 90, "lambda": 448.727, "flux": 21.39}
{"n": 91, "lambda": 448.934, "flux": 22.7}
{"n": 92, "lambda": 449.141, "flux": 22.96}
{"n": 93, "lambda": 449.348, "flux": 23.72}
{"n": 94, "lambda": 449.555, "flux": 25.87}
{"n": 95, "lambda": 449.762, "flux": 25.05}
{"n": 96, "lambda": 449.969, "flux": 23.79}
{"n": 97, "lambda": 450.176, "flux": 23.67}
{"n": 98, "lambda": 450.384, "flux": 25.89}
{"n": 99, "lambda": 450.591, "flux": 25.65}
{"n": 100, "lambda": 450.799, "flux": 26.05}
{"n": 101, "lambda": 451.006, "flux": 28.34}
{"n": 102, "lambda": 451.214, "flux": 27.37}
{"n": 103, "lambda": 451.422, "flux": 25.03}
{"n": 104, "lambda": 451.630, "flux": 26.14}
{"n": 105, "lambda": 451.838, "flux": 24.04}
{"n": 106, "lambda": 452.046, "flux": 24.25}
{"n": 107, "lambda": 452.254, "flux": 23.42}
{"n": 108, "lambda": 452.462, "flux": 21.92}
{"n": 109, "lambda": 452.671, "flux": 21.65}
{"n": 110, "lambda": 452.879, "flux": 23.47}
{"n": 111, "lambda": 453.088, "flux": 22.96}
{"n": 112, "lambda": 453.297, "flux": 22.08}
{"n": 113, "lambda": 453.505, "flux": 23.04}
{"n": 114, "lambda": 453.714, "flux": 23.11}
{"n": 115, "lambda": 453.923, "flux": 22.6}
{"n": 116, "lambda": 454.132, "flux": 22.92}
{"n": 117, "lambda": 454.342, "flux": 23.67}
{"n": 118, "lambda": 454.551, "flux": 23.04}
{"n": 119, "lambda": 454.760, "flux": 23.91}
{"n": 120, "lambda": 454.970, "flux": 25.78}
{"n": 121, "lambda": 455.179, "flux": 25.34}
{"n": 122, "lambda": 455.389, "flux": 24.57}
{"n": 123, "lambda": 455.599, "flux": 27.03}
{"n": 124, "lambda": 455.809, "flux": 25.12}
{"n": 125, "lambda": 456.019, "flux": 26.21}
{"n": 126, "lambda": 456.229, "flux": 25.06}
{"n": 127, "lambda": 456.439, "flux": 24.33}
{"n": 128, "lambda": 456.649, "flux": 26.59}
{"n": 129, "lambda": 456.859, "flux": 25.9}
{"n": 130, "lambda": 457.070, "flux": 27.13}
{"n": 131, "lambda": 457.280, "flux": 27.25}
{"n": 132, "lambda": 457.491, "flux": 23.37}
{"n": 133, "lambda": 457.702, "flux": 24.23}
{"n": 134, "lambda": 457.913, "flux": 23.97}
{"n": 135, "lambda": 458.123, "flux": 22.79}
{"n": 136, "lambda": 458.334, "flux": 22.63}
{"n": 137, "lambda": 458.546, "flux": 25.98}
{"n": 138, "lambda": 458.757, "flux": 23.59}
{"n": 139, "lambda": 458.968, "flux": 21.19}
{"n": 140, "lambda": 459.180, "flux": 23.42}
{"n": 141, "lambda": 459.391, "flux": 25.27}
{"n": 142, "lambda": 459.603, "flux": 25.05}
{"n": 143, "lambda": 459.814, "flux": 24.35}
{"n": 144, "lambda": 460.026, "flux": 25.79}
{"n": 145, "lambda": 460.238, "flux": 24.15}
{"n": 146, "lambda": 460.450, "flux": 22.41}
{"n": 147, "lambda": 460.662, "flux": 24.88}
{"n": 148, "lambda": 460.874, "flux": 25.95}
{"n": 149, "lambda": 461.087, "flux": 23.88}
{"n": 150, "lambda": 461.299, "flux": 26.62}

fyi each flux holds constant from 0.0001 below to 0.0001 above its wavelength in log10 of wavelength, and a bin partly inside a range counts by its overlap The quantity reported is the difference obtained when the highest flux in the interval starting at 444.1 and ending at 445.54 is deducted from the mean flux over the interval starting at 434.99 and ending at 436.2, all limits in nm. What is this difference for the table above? -1.8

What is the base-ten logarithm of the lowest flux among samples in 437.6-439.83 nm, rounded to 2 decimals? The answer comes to 1.24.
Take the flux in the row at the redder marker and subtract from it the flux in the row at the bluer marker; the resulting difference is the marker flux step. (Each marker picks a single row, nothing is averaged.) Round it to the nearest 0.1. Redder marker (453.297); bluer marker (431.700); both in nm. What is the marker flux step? 1.3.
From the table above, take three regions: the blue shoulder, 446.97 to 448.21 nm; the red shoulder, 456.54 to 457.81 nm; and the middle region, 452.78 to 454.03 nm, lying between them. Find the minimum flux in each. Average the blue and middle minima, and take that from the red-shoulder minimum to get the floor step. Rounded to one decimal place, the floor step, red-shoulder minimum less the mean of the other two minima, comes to 1.4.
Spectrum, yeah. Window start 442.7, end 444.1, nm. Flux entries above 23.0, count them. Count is 1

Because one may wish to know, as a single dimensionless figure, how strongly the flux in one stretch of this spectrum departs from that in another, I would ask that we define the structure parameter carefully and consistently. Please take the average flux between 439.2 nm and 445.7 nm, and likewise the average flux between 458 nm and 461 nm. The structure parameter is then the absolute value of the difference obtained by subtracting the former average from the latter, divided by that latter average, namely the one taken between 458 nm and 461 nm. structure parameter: 0.14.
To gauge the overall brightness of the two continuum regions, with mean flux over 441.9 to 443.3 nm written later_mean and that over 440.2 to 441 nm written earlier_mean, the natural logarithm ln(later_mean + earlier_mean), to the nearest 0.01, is 3.70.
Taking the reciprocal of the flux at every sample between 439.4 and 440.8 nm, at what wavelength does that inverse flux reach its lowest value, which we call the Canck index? 439.929 nm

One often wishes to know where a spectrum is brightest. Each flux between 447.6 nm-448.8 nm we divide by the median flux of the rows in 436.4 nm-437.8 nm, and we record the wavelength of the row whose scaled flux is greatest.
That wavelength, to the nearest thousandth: 447.695 nm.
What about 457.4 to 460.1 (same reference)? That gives 458.546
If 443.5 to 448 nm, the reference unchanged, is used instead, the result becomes 447.077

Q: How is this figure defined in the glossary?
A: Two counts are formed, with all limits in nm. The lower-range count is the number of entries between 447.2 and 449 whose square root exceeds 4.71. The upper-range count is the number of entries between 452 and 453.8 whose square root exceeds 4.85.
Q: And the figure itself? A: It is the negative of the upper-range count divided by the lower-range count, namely -0.20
